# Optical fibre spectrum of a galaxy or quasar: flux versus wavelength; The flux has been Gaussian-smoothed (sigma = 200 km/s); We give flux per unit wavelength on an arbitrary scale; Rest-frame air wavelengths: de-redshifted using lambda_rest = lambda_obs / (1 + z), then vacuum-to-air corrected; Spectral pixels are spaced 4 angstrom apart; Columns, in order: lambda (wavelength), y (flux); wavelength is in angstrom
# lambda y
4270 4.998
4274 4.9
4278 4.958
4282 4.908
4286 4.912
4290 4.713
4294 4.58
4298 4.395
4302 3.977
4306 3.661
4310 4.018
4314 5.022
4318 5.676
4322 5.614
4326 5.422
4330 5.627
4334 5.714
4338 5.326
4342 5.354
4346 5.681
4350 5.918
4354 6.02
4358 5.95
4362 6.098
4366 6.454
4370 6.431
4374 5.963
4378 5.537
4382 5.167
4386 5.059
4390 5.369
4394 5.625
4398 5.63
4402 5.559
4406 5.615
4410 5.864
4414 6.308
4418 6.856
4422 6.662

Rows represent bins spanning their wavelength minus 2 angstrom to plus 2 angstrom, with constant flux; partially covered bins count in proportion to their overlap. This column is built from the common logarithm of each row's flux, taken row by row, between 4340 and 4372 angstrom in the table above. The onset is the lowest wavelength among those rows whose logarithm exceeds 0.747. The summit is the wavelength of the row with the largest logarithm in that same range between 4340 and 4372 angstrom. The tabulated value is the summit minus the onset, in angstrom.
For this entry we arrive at 20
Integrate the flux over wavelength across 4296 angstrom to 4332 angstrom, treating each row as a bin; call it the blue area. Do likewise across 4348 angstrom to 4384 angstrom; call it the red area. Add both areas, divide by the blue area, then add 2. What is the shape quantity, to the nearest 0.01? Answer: 4.23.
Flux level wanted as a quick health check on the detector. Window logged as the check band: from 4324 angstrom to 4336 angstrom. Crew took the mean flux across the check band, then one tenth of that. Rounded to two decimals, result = 0.56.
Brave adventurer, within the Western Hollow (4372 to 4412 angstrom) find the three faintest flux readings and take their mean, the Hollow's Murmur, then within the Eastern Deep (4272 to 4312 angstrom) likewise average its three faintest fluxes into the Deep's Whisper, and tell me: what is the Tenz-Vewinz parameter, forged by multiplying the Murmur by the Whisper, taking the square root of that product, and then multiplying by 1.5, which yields 6.74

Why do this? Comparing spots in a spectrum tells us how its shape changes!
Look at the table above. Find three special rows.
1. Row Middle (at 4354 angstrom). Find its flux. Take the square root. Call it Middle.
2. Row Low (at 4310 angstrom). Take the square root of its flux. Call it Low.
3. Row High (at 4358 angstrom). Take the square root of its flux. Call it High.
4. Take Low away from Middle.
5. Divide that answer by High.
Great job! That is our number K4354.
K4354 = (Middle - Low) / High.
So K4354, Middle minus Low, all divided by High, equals 0.18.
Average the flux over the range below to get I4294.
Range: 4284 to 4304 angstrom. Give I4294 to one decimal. 4.5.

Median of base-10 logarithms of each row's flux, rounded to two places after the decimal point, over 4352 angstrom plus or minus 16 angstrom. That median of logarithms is 0.77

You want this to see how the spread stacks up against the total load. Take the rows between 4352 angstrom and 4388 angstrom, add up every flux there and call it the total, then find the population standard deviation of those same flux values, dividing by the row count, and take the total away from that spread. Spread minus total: -52.2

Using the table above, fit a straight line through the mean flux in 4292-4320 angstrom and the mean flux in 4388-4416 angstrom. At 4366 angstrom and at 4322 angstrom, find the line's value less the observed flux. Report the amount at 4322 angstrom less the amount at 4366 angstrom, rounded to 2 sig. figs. 0.27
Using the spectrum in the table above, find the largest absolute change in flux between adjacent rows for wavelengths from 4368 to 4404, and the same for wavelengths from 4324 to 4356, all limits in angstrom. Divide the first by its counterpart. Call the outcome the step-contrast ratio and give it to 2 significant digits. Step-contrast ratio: 1.2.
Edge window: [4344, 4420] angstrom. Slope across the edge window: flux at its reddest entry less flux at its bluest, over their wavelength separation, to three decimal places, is 0.016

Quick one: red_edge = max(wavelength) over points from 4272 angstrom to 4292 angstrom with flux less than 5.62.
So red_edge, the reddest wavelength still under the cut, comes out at 4290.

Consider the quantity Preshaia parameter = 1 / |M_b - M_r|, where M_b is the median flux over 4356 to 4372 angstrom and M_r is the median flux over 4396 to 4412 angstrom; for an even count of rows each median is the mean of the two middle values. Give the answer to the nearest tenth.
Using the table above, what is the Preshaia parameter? 1.6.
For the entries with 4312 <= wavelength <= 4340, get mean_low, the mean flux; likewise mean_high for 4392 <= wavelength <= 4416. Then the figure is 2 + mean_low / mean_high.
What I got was 2.95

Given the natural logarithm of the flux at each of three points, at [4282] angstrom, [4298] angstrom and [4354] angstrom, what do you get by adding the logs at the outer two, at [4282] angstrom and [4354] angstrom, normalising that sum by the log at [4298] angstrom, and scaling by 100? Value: 229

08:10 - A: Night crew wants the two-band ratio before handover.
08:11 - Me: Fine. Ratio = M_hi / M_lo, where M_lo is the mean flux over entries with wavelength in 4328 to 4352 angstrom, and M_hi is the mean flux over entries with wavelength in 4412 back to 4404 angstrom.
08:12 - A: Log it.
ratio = 1.02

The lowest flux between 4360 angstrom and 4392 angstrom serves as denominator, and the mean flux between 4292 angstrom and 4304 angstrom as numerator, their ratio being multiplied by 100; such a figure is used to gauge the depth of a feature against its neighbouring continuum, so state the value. 85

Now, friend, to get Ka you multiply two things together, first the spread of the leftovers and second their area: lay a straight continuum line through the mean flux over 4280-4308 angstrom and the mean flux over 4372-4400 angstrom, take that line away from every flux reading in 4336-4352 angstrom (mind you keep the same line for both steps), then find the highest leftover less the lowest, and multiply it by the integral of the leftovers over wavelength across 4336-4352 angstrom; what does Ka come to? 4.3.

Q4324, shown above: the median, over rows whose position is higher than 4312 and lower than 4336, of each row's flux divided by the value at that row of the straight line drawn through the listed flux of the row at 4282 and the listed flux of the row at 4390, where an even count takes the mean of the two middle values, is 1.10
